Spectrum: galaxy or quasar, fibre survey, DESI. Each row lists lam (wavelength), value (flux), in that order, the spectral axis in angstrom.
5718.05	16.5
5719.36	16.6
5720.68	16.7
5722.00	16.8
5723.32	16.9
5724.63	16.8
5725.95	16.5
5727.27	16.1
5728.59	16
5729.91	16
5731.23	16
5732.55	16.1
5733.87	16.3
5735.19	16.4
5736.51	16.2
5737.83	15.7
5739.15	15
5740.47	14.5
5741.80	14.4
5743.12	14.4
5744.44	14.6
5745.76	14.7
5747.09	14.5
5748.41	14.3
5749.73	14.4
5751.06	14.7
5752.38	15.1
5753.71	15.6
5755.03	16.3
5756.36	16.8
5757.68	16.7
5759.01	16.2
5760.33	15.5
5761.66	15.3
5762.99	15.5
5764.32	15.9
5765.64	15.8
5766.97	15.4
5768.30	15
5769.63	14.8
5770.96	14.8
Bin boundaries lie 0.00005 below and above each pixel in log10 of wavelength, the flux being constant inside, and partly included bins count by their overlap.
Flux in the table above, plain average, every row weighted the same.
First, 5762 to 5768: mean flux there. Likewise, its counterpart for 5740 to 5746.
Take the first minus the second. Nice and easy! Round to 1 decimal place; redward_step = 1.1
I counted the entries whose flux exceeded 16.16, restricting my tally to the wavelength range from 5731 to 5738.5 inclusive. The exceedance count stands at 3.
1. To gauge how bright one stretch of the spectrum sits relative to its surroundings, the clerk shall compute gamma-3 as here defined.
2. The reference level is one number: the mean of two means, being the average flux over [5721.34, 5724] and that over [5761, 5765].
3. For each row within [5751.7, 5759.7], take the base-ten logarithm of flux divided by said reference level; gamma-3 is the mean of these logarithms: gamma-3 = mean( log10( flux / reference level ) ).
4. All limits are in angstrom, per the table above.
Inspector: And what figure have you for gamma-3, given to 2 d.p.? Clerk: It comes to 0.00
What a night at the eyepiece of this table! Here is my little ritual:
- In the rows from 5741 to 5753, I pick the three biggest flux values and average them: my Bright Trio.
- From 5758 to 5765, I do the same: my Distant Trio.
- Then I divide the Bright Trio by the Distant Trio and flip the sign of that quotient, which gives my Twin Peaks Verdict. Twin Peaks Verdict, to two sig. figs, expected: -0.93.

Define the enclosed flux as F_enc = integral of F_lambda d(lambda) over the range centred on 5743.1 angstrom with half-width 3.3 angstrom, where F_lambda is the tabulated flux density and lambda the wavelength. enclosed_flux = 96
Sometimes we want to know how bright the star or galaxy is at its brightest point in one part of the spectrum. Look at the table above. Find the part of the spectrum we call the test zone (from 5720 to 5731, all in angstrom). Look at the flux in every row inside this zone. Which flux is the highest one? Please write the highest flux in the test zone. 16.9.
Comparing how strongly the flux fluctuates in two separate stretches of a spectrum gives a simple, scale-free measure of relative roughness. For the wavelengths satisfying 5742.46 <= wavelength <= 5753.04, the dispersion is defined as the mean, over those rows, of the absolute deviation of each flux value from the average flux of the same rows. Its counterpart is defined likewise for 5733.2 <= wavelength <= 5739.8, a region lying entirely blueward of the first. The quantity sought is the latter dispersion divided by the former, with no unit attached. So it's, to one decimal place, 2.4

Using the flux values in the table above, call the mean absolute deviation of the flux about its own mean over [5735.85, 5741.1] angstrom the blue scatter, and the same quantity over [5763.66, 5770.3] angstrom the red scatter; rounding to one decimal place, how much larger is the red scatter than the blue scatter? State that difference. -0.2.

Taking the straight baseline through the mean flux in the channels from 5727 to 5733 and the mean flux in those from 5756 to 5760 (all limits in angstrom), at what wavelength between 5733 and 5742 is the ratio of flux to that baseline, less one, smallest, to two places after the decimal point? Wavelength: 5741.80 angstrom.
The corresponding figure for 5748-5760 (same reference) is 5748.41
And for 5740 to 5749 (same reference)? 5748.41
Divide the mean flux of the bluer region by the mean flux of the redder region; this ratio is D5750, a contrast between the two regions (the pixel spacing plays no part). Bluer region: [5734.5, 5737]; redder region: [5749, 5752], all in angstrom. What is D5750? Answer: 1.12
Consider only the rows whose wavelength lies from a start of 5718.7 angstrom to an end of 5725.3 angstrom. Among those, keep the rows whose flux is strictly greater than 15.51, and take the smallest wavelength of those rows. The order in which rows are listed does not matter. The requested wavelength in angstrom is 5719.36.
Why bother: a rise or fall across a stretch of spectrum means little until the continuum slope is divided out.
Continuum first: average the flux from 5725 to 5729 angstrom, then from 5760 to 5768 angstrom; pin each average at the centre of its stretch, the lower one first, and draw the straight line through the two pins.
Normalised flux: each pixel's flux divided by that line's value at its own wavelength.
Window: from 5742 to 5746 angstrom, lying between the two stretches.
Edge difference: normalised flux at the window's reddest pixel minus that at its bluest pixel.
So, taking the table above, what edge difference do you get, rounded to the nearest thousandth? 0.022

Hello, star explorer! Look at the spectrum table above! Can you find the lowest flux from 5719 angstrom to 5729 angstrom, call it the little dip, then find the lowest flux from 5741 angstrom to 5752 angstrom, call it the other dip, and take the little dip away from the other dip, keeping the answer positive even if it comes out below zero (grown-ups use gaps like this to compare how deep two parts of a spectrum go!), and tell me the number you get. 1.7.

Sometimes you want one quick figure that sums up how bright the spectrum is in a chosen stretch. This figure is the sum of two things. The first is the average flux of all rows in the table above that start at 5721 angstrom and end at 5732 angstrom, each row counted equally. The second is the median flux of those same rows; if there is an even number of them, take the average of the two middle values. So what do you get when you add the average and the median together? 32.7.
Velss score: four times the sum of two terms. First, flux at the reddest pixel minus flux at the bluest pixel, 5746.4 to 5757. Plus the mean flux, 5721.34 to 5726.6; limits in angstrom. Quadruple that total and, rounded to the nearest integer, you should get 76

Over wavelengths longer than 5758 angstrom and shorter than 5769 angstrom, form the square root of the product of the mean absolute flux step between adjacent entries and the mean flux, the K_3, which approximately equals 2.3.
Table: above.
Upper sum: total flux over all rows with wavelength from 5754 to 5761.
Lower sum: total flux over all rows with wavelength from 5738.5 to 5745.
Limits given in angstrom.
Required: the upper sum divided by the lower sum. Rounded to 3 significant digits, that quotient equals 1.12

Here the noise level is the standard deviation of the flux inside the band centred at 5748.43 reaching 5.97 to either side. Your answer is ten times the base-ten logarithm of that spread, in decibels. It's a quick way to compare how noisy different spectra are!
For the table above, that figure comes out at -4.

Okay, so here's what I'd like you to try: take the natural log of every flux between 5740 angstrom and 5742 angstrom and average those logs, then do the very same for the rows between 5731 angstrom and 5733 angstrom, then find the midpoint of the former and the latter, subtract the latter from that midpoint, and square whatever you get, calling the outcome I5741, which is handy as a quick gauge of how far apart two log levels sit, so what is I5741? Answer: 0.003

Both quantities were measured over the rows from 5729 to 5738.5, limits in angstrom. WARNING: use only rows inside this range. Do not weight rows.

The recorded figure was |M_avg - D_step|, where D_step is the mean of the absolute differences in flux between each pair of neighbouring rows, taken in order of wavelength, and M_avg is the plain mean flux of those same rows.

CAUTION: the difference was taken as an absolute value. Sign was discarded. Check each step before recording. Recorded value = 15.9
